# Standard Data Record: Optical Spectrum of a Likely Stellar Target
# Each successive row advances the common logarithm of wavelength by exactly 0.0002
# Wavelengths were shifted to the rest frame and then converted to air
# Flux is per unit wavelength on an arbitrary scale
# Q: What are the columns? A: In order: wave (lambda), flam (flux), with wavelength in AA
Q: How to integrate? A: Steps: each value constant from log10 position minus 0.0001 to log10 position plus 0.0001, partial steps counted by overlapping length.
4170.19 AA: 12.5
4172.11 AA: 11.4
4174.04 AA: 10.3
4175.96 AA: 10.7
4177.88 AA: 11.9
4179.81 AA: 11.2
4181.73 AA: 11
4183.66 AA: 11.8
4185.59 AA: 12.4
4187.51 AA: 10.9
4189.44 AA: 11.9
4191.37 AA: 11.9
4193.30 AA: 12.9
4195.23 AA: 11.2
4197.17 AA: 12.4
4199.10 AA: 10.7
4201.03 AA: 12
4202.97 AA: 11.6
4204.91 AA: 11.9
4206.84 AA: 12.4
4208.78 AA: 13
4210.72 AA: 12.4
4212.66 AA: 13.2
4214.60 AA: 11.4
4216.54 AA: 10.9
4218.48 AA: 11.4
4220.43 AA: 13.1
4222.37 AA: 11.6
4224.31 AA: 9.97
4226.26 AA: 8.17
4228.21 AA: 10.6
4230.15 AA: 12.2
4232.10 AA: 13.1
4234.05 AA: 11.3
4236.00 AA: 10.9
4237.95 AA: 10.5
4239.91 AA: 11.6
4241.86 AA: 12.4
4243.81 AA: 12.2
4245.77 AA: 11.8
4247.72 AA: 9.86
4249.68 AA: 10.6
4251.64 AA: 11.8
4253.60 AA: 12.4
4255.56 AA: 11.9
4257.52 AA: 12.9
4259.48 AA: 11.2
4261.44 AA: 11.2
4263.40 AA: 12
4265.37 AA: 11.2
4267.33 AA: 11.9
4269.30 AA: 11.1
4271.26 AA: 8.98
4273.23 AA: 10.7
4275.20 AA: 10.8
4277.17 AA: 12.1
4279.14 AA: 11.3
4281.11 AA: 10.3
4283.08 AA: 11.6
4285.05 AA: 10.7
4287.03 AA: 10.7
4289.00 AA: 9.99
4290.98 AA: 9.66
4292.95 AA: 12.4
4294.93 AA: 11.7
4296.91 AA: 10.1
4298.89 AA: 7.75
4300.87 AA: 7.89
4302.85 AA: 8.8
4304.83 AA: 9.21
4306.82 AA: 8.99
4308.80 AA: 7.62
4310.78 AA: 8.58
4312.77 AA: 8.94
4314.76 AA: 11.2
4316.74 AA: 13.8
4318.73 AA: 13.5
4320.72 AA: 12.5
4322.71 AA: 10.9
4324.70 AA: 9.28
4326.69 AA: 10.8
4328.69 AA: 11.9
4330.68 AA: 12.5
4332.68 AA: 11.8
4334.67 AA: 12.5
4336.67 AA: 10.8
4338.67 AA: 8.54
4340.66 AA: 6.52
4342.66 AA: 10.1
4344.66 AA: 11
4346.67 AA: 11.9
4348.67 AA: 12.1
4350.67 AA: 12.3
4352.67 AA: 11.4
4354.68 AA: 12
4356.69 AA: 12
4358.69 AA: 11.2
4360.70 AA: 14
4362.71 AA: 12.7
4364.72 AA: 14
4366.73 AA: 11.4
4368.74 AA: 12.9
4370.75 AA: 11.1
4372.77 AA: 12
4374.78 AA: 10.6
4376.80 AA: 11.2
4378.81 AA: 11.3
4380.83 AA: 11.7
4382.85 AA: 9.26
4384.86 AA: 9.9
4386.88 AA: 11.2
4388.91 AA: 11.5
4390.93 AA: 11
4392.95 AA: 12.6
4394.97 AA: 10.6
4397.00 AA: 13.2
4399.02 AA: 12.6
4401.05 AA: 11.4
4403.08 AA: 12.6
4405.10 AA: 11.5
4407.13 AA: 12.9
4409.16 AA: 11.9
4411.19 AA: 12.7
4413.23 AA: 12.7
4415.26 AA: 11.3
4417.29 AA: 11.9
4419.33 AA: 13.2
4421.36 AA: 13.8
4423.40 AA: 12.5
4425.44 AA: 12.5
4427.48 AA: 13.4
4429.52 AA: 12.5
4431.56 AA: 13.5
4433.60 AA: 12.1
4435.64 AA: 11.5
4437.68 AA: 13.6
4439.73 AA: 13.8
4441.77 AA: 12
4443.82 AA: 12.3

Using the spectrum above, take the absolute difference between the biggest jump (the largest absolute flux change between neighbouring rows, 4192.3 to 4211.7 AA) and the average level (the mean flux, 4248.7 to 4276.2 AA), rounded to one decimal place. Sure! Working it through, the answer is 9.6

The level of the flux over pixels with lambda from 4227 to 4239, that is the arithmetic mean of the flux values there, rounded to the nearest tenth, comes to 11.4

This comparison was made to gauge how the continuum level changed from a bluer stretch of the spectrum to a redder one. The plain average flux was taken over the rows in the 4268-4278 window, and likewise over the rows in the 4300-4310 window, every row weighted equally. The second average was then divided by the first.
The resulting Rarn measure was 0.79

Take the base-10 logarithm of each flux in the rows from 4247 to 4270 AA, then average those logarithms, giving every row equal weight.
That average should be 1.06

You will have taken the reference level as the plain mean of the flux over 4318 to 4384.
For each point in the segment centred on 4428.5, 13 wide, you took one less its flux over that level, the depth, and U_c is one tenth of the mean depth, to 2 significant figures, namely -0.011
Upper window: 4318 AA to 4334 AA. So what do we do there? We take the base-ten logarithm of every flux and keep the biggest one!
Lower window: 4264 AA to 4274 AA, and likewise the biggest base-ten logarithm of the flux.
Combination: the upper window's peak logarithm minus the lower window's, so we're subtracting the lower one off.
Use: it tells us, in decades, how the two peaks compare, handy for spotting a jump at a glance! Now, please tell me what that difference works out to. 0.05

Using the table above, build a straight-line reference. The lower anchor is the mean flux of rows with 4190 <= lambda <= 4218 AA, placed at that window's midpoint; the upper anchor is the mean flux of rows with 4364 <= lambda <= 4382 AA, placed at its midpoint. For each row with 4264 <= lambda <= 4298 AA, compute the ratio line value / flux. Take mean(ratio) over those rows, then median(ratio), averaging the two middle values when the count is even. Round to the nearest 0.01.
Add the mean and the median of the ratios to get 2.20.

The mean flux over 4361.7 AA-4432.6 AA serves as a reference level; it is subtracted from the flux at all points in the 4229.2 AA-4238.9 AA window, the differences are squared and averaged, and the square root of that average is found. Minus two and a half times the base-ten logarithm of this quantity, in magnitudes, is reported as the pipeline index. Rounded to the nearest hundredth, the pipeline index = -0.03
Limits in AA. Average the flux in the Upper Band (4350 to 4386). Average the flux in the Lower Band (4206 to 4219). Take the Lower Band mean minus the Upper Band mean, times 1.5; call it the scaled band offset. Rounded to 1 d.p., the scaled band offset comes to 0.6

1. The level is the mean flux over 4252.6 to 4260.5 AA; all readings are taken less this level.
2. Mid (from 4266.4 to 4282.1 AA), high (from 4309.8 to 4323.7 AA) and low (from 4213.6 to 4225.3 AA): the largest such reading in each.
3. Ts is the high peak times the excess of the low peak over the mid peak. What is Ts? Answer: 1.7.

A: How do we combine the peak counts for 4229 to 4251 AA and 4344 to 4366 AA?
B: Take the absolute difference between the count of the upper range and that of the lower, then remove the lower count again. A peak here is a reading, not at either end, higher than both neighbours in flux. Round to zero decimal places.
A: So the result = -2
